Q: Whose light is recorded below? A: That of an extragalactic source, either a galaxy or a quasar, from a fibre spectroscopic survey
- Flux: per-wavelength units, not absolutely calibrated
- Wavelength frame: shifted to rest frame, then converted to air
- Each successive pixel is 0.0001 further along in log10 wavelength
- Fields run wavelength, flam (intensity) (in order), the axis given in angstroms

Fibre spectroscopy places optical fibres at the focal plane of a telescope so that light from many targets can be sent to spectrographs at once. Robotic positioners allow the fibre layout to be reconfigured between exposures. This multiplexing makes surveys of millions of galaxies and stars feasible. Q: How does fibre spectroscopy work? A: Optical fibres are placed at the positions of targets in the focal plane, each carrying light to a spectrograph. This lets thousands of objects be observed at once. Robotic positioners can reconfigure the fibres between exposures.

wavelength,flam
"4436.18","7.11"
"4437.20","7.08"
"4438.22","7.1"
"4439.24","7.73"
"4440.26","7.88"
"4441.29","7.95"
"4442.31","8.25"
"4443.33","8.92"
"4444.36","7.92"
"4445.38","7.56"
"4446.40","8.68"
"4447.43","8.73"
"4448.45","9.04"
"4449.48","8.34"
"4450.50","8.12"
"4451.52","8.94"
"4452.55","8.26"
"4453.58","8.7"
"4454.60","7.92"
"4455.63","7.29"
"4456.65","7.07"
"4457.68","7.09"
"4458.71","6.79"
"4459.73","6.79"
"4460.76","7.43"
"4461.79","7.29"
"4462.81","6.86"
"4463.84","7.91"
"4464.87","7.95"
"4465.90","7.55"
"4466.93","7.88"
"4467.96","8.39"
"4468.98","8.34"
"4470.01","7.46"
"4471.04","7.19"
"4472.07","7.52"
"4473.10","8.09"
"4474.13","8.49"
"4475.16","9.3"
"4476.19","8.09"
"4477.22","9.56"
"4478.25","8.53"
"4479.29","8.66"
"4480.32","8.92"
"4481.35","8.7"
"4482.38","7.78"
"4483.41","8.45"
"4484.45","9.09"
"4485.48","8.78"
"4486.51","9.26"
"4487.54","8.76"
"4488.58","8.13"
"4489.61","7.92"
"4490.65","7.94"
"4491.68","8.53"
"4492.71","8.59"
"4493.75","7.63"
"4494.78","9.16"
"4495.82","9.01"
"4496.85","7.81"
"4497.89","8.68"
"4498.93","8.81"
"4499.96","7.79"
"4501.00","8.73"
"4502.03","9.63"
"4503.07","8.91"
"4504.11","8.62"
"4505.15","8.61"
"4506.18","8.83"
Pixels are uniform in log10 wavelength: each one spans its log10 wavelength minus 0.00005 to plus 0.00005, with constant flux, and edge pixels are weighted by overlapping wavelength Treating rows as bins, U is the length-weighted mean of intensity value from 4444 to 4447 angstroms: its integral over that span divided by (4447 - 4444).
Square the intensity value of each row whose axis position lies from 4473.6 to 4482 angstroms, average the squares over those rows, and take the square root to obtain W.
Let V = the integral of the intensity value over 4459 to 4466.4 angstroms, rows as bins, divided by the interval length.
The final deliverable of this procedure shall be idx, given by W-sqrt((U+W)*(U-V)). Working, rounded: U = 8.08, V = 7.4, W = 8.79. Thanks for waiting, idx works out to 5.4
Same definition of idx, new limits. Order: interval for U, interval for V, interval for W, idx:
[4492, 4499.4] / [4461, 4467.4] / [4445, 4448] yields 4.3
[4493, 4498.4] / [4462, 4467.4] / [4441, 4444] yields 4.6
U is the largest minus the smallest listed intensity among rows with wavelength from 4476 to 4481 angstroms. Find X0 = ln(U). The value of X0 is 0.4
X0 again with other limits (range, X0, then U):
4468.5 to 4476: 0.7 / 2.11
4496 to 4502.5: 0.6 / 1.84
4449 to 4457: 0.6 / 1.87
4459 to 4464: 0.1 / 1.12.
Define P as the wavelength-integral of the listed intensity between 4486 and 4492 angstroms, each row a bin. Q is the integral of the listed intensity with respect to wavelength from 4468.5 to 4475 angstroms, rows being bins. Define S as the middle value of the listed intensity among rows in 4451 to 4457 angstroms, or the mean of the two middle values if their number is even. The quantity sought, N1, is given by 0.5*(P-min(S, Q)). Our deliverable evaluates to 21.2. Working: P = 50.5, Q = 52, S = 8.090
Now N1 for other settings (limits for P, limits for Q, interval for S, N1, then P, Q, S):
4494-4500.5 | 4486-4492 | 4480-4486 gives 23.3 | 55.3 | 50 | 8.740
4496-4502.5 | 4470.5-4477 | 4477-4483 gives 23.6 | 55.9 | 53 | 8.680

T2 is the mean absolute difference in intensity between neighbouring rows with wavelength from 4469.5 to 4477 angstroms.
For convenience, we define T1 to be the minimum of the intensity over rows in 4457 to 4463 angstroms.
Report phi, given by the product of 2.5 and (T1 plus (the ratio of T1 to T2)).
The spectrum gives 45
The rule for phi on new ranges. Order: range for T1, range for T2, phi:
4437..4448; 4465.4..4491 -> 51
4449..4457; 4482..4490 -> 54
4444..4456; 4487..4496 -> 53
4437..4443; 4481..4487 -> 47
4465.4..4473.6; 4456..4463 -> 88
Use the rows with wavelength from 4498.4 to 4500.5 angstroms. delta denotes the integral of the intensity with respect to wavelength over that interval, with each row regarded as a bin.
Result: 17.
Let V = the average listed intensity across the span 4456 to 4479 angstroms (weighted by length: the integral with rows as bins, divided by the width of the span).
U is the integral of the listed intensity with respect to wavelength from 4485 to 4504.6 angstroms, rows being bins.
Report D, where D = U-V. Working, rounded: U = 168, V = 7.80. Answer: 160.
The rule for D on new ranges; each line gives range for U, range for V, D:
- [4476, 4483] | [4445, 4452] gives 52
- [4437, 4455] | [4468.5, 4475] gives 140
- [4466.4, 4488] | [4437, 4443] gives 175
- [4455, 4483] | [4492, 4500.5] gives 212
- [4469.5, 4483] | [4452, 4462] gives 105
